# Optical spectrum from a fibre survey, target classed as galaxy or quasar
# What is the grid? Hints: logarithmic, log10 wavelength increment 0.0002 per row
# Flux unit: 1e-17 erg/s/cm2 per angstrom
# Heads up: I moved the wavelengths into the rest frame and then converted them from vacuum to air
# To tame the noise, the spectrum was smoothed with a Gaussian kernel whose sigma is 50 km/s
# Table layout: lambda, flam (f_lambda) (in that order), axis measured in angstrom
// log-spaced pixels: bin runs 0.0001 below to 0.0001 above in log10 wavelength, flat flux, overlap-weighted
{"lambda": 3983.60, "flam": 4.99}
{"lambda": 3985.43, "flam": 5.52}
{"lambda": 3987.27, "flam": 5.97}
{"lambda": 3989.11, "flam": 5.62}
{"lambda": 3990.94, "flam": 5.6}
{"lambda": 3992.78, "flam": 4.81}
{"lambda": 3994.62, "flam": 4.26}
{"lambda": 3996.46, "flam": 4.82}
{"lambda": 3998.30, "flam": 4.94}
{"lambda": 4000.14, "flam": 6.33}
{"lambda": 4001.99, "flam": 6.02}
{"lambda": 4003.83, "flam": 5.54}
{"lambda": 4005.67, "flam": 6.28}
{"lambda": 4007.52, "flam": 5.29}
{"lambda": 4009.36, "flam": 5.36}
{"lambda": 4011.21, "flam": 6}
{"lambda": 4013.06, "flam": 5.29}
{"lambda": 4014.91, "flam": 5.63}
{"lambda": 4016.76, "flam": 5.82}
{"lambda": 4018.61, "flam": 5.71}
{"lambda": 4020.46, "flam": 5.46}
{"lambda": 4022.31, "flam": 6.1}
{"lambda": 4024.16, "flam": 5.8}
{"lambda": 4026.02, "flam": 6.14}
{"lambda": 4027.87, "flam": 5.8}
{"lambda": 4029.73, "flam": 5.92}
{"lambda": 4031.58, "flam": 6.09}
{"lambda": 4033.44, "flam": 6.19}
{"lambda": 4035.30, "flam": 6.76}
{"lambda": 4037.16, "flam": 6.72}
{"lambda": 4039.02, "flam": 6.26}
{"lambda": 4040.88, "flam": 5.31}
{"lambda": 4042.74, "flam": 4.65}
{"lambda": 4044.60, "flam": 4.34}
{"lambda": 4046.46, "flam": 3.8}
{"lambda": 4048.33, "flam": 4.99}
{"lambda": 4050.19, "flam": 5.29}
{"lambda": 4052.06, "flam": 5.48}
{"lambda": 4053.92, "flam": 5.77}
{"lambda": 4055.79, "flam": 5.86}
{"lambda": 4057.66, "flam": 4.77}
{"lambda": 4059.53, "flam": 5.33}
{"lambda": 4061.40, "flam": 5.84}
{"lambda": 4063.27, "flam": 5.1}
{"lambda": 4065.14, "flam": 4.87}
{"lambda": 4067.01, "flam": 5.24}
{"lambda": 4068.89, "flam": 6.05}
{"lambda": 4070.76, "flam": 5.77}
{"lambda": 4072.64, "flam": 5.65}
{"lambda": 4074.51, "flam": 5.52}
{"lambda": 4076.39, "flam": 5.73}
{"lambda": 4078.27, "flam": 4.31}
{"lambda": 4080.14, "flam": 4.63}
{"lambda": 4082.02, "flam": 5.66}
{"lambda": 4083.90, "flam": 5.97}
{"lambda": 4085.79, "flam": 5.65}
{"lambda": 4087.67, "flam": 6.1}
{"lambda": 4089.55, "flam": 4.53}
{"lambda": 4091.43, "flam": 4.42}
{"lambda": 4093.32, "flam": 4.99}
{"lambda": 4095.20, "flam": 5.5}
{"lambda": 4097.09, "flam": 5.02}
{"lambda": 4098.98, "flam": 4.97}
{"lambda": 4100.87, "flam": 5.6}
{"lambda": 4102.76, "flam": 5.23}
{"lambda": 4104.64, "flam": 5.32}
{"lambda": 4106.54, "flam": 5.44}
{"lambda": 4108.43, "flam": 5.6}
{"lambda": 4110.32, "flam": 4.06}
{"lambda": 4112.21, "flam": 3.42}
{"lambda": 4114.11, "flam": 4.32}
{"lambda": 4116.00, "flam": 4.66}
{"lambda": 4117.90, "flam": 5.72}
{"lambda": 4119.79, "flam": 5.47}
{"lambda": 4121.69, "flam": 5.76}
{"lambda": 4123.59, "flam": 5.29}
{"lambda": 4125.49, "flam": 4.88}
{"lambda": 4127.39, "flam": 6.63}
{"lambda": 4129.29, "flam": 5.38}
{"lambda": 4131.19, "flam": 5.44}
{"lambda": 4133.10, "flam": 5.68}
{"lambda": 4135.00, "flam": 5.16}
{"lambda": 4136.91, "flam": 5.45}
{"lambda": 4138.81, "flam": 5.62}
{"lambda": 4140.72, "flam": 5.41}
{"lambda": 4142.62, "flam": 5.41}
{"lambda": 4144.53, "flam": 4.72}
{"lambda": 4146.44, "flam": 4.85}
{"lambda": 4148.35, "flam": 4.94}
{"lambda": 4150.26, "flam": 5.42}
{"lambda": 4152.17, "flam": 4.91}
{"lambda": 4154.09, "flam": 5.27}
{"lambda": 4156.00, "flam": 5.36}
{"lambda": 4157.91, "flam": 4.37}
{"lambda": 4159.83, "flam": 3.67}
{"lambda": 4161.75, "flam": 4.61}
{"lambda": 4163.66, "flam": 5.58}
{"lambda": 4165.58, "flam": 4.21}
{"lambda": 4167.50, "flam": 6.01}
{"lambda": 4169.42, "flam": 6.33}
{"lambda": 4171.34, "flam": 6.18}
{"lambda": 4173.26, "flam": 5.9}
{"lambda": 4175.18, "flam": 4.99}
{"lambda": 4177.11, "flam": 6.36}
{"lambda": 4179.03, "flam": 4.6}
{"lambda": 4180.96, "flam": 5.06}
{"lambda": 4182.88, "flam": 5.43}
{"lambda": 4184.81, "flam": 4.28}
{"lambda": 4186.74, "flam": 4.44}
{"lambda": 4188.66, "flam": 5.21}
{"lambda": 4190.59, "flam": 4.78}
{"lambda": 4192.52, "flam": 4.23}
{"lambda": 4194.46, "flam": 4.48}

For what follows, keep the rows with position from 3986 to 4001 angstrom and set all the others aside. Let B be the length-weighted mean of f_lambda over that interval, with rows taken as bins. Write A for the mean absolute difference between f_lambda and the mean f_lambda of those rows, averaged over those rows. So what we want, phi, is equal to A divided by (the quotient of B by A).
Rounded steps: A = 0.59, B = 5.29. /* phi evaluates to 0.065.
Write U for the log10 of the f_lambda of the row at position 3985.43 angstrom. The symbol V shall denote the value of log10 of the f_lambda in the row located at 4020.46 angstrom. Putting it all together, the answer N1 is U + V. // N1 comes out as 1.48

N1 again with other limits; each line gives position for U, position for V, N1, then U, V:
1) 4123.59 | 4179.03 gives 1.39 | 0.72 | 0.66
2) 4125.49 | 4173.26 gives 1.46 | 0.69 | 0.77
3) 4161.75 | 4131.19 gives 1.40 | 0.66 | 0.74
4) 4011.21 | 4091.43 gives 1.42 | 0.78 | 0.65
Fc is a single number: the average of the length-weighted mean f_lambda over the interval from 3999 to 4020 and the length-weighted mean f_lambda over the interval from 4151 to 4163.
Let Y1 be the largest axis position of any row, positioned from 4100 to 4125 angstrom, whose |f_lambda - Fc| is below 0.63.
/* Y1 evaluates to 4123.59 angstrom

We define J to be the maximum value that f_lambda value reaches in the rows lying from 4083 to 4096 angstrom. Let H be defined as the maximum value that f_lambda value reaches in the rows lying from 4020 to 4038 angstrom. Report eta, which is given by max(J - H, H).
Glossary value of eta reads 6.76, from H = 6.76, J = 6.1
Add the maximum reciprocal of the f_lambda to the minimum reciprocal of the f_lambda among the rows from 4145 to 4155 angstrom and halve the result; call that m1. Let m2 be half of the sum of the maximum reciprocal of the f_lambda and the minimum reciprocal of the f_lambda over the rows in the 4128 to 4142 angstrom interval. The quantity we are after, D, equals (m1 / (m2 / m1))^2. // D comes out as 0.043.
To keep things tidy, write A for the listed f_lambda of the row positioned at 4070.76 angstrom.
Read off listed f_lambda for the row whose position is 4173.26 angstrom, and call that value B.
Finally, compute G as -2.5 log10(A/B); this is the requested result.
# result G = 0.02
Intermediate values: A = 5.77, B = 5.9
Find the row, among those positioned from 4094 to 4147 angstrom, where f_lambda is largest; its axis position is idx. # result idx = 4127.39 angstrom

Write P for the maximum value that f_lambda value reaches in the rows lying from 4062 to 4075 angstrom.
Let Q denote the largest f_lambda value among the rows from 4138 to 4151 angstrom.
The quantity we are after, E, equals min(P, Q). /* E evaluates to 5.62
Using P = 6.05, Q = 5.62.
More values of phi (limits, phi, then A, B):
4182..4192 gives 0.032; 0.39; 4.80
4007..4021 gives 0.009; 0.22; 5.58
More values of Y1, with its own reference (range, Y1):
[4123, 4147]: 4146.44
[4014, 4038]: 4027.87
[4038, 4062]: 4061.40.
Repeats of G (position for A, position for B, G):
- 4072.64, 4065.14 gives -0.16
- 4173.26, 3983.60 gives -0.18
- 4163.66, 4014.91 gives 0.01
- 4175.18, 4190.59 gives -0.05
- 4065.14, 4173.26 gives 0.21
